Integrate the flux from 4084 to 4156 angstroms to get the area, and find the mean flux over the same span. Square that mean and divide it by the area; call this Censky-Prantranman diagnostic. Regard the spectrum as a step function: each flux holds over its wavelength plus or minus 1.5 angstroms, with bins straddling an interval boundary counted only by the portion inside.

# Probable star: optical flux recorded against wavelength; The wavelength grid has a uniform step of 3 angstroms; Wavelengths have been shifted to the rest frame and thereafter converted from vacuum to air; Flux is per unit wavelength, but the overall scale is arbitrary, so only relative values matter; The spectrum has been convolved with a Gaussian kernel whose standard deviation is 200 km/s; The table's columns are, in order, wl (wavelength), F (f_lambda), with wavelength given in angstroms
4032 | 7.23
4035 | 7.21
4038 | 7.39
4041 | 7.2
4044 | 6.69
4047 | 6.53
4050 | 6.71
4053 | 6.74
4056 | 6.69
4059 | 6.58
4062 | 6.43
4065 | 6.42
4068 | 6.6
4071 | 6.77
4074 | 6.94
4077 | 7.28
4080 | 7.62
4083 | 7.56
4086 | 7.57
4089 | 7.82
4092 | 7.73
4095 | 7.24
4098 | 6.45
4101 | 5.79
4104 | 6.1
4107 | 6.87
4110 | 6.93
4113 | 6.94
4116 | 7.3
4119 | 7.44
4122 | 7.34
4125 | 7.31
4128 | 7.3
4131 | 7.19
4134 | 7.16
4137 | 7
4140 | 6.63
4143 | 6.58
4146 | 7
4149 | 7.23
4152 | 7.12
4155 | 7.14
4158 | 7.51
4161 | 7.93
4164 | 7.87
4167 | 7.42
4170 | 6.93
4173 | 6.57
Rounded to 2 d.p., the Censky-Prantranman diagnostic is 0.10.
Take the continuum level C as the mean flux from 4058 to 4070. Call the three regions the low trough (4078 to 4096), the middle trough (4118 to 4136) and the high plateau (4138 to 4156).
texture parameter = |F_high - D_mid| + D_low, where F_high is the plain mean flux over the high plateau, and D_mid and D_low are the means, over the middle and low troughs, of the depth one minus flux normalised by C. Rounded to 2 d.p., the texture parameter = 6.90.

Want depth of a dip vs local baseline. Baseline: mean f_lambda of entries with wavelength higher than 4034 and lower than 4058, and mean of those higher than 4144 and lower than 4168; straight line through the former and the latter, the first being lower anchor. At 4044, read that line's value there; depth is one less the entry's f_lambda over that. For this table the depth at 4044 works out 0.03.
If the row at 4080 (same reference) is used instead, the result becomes -0.08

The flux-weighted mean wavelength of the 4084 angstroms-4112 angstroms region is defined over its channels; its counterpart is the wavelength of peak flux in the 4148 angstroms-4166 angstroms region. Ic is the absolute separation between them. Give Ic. 63.5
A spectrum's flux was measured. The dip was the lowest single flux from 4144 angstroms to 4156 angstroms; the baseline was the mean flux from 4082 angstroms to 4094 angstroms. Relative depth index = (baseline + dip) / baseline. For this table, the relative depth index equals 1.91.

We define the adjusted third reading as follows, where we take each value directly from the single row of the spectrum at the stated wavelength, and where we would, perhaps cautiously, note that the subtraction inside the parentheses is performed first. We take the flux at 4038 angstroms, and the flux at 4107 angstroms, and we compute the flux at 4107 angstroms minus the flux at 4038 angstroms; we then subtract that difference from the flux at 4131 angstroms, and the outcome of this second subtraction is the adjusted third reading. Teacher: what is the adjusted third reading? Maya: 7.7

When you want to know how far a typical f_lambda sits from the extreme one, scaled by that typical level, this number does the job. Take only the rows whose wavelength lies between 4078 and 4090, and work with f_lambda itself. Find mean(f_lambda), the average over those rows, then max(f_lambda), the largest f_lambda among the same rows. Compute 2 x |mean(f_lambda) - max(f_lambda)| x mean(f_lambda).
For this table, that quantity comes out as 3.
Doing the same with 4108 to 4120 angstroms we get 4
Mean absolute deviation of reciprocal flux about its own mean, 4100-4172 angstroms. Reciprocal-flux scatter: 0.0071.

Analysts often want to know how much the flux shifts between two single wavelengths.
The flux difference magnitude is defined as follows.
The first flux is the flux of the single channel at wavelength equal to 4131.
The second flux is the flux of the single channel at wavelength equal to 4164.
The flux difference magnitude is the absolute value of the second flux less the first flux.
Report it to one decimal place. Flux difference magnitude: 0.7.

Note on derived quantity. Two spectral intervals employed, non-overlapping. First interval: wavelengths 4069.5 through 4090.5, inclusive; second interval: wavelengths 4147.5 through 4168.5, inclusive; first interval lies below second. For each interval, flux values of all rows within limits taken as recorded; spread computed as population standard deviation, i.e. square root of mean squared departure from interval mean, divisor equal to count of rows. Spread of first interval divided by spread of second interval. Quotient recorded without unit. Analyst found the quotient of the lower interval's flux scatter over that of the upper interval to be 1.2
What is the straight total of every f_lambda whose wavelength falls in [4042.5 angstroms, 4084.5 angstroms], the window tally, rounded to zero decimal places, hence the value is 96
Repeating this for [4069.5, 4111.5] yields 99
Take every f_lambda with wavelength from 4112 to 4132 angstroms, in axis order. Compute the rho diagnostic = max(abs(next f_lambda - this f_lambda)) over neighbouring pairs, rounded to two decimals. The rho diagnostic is 0.36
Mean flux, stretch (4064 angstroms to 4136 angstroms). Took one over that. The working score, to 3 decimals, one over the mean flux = 0.141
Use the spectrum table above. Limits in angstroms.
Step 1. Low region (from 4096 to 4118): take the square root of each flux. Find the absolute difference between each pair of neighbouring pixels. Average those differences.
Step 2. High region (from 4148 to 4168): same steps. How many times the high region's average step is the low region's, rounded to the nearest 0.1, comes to 0.6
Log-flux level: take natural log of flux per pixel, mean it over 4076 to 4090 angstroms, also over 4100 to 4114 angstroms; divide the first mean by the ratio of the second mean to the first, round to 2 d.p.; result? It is 2.19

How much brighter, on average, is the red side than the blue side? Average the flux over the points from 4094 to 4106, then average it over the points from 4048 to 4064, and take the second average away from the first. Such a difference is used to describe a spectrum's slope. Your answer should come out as -0.24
